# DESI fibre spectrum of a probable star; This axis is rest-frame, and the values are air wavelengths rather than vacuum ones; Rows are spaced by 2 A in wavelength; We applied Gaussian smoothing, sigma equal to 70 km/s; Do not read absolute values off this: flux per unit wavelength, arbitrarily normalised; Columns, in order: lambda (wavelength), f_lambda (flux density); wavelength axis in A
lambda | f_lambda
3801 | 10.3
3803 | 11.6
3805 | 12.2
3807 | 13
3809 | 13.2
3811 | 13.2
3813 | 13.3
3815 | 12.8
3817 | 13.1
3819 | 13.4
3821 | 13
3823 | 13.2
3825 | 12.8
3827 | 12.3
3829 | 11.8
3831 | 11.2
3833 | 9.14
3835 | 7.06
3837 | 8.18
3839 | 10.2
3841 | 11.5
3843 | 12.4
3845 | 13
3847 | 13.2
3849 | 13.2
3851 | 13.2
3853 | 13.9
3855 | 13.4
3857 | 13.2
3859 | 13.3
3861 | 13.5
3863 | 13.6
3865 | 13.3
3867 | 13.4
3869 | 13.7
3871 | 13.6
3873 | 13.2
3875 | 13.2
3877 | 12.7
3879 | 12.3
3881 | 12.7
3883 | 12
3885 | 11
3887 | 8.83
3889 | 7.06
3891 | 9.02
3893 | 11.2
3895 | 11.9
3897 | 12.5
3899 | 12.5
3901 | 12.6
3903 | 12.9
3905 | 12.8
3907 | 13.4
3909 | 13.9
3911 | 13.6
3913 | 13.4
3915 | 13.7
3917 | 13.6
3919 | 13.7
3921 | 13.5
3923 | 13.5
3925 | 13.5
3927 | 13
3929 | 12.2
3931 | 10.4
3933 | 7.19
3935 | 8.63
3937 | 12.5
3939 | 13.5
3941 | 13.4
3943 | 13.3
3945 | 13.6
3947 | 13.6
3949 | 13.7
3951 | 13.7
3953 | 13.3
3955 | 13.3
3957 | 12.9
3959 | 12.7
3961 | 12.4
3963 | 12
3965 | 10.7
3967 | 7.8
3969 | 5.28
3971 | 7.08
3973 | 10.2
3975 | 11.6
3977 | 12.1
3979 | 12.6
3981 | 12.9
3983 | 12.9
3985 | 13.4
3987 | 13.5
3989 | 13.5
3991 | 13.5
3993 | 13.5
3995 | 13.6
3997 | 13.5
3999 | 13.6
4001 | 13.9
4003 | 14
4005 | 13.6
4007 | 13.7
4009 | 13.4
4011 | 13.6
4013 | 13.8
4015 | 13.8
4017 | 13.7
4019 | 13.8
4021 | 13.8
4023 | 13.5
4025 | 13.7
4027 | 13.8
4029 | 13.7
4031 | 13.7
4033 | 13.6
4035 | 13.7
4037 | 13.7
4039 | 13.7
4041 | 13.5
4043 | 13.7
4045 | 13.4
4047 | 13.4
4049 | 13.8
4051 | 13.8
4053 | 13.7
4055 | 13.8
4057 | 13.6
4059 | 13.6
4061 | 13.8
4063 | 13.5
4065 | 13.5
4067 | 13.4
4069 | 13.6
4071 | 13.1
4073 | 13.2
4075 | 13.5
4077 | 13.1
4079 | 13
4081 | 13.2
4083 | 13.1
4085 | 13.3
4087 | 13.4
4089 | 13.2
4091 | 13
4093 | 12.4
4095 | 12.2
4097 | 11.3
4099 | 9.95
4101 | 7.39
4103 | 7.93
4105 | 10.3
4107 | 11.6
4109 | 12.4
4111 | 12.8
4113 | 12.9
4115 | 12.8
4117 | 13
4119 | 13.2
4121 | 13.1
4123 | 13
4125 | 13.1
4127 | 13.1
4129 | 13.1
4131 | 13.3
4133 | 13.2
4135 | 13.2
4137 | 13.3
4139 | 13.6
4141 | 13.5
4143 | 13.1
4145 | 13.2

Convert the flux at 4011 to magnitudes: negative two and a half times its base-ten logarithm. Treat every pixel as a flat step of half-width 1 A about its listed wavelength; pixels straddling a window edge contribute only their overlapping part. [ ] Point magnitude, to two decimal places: -2.83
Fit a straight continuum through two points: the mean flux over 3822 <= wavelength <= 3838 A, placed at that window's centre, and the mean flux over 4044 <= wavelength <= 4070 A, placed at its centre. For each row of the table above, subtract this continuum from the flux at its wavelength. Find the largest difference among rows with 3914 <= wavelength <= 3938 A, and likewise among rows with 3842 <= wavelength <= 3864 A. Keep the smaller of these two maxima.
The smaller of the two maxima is 1.9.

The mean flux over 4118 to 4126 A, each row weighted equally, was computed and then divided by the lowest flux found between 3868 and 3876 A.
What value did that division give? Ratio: 0.99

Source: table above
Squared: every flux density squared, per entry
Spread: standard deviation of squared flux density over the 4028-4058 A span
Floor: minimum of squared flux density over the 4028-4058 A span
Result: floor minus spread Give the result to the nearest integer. 176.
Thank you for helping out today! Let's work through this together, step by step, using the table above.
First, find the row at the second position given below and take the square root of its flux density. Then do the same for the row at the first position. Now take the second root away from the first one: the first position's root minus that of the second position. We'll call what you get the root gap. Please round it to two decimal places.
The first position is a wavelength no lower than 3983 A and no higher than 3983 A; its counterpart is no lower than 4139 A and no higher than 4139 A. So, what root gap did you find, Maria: -0.10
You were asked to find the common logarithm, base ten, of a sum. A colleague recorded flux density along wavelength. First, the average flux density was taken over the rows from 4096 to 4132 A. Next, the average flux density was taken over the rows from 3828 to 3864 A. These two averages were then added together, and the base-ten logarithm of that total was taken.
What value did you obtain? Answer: 1.38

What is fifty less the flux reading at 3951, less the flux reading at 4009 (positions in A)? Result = 22.9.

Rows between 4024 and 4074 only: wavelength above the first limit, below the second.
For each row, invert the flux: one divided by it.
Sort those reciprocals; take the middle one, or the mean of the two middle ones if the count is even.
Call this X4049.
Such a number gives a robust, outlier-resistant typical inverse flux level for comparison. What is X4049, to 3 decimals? 0.073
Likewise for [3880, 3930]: 0.078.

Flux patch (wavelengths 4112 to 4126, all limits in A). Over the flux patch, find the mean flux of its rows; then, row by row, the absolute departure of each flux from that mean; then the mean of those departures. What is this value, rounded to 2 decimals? 0.10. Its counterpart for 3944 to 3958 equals 0.24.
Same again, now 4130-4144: 0.13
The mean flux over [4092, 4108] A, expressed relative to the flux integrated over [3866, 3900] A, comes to 0.026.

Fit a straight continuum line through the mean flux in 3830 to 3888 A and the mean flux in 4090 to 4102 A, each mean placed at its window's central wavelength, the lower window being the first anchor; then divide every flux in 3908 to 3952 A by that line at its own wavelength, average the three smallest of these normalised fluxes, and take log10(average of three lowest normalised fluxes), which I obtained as -0.13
